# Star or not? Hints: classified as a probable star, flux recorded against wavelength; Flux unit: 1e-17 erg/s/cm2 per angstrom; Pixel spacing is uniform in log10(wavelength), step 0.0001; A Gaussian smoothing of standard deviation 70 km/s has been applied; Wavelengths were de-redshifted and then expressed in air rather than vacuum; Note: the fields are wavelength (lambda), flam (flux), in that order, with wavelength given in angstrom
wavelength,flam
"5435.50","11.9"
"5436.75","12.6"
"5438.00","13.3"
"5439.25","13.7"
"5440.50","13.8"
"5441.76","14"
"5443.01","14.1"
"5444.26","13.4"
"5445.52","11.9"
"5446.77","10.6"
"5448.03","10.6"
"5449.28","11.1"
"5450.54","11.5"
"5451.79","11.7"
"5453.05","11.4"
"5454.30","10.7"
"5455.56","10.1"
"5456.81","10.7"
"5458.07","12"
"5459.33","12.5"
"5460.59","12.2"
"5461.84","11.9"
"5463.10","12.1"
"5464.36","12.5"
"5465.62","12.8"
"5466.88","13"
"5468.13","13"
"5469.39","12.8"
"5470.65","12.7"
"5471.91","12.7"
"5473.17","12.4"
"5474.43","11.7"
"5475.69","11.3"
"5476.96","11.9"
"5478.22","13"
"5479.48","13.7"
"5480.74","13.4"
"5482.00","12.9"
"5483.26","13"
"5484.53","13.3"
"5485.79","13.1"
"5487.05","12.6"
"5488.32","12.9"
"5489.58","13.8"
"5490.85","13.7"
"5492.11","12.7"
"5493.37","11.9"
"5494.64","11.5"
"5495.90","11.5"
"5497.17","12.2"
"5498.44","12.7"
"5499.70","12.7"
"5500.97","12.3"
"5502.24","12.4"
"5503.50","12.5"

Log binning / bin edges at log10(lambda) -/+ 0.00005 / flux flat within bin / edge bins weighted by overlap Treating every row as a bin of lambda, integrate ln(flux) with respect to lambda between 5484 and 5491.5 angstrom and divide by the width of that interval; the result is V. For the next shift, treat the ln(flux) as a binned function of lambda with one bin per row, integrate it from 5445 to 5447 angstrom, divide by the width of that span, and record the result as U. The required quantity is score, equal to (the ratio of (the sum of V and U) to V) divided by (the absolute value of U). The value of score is 0.798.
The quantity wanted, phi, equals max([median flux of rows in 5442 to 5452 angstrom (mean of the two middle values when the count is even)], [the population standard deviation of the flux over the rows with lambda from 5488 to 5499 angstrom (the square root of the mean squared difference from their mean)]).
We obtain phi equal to 11.6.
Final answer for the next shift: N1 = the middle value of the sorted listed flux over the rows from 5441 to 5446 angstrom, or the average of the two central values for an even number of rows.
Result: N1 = 13.7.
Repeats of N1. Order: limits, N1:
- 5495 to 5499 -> 12.2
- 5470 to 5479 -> 12.4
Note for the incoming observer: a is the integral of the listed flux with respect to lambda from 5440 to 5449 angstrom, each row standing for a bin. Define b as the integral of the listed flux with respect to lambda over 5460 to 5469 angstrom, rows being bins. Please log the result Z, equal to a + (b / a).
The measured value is 114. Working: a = 113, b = 113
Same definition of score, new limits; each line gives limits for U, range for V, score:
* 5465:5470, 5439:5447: 0.779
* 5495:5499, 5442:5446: 0.789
